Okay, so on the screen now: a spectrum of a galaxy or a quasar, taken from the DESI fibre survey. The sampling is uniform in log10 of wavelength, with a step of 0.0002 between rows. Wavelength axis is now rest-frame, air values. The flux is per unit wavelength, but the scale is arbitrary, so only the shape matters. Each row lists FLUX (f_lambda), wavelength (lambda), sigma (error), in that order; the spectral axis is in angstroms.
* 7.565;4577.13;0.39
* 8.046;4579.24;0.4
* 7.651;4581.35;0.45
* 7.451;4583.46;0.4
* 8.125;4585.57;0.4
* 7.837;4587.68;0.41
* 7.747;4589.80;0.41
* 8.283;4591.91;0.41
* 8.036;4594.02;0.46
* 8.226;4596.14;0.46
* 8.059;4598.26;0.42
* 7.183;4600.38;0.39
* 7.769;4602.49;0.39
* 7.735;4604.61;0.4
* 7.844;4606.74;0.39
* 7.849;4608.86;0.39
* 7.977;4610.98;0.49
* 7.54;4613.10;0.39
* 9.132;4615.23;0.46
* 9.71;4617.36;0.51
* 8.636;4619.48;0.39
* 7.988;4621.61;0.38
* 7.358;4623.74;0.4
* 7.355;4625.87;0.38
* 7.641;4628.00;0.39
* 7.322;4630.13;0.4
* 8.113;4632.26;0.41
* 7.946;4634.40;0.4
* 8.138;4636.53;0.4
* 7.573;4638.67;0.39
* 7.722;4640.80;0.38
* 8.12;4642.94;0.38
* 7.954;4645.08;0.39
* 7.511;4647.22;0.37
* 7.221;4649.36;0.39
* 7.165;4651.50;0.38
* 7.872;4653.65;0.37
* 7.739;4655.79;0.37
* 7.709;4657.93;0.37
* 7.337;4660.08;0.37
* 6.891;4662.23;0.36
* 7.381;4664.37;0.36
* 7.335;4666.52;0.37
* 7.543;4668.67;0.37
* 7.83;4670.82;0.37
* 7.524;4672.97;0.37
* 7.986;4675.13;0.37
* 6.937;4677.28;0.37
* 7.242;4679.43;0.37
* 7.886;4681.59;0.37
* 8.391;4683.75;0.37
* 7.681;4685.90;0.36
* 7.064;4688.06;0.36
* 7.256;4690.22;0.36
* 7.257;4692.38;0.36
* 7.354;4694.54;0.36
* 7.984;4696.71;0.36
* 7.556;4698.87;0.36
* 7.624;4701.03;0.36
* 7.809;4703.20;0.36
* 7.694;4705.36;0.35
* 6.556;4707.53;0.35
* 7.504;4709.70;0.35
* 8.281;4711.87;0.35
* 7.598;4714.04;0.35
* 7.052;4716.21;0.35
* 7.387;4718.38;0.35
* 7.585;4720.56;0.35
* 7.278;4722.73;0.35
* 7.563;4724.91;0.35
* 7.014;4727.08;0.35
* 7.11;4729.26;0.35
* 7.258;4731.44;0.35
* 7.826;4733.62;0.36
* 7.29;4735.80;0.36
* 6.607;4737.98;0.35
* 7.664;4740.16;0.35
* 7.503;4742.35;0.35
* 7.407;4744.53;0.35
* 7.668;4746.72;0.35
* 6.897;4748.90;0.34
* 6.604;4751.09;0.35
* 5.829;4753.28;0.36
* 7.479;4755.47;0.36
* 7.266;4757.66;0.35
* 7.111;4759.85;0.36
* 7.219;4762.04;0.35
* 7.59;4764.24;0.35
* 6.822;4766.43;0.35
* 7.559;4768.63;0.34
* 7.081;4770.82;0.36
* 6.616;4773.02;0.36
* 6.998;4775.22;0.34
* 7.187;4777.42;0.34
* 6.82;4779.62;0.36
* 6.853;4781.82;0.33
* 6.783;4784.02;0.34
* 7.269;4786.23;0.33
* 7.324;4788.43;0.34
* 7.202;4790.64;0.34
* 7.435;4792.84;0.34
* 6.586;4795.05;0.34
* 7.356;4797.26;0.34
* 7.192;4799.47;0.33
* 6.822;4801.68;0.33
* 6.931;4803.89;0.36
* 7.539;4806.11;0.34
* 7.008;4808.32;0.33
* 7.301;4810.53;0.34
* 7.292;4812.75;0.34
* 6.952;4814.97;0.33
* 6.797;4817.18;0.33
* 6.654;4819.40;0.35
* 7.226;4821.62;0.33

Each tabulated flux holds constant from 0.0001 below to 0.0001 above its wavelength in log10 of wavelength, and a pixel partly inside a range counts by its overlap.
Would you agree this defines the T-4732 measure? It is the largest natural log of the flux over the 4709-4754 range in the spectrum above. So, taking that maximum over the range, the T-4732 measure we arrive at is 2.11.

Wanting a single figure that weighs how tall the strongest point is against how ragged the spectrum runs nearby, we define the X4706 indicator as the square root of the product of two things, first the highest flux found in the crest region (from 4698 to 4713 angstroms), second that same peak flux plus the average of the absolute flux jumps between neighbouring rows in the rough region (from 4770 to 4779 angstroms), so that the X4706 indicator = 8.45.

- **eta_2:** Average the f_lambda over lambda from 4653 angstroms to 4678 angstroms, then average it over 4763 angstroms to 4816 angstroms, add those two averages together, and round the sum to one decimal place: 14.6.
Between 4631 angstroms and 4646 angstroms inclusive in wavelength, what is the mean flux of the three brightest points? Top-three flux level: 8.1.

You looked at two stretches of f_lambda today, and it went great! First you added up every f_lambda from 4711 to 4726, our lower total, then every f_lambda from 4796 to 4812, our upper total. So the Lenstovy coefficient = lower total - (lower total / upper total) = 51.7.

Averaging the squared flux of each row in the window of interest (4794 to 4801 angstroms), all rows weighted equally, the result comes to 50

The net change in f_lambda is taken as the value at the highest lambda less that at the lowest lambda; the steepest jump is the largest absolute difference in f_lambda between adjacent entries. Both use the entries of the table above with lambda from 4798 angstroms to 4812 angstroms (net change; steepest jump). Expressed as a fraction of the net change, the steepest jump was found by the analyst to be 5.6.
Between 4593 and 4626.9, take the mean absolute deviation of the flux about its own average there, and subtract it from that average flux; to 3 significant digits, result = 7.57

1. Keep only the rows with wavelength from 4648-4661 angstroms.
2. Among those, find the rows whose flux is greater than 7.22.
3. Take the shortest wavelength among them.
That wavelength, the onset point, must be 4649.36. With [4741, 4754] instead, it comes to 4742.35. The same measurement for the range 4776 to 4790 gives 4786.23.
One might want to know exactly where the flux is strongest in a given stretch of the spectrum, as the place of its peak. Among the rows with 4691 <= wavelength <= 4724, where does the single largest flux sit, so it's 4711.87 angstroms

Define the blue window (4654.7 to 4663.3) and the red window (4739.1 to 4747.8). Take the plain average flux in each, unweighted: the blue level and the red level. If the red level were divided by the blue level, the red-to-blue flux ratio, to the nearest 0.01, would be 1.02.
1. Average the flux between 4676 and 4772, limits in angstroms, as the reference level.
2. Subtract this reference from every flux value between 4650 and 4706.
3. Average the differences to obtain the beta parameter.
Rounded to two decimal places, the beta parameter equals 0.19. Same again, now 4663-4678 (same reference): 0.16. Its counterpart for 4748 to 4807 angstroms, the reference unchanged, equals -0.30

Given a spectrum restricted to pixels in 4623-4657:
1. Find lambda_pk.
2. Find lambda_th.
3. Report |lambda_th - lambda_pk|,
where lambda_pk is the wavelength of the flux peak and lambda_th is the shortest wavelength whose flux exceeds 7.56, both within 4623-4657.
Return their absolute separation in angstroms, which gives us 8.5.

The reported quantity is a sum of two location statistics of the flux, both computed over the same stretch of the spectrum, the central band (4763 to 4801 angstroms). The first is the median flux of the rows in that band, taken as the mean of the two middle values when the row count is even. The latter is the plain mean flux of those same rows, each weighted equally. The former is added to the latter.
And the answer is 14.3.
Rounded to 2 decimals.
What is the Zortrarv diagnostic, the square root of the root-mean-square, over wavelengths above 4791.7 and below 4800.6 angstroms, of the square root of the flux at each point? 1.63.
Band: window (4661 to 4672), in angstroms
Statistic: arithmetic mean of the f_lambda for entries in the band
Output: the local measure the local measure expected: 7.4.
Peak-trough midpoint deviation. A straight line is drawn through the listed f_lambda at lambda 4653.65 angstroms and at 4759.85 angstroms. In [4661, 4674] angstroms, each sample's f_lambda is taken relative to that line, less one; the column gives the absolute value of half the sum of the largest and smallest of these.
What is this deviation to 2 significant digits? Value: 0.054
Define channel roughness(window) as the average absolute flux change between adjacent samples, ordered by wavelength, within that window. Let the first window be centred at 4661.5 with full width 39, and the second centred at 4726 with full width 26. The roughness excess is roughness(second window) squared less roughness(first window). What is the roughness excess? -0.19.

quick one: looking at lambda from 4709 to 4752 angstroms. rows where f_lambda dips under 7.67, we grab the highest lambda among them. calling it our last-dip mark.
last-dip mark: 4751.09 angstroms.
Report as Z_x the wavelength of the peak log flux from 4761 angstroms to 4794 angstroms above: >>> 4764.24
